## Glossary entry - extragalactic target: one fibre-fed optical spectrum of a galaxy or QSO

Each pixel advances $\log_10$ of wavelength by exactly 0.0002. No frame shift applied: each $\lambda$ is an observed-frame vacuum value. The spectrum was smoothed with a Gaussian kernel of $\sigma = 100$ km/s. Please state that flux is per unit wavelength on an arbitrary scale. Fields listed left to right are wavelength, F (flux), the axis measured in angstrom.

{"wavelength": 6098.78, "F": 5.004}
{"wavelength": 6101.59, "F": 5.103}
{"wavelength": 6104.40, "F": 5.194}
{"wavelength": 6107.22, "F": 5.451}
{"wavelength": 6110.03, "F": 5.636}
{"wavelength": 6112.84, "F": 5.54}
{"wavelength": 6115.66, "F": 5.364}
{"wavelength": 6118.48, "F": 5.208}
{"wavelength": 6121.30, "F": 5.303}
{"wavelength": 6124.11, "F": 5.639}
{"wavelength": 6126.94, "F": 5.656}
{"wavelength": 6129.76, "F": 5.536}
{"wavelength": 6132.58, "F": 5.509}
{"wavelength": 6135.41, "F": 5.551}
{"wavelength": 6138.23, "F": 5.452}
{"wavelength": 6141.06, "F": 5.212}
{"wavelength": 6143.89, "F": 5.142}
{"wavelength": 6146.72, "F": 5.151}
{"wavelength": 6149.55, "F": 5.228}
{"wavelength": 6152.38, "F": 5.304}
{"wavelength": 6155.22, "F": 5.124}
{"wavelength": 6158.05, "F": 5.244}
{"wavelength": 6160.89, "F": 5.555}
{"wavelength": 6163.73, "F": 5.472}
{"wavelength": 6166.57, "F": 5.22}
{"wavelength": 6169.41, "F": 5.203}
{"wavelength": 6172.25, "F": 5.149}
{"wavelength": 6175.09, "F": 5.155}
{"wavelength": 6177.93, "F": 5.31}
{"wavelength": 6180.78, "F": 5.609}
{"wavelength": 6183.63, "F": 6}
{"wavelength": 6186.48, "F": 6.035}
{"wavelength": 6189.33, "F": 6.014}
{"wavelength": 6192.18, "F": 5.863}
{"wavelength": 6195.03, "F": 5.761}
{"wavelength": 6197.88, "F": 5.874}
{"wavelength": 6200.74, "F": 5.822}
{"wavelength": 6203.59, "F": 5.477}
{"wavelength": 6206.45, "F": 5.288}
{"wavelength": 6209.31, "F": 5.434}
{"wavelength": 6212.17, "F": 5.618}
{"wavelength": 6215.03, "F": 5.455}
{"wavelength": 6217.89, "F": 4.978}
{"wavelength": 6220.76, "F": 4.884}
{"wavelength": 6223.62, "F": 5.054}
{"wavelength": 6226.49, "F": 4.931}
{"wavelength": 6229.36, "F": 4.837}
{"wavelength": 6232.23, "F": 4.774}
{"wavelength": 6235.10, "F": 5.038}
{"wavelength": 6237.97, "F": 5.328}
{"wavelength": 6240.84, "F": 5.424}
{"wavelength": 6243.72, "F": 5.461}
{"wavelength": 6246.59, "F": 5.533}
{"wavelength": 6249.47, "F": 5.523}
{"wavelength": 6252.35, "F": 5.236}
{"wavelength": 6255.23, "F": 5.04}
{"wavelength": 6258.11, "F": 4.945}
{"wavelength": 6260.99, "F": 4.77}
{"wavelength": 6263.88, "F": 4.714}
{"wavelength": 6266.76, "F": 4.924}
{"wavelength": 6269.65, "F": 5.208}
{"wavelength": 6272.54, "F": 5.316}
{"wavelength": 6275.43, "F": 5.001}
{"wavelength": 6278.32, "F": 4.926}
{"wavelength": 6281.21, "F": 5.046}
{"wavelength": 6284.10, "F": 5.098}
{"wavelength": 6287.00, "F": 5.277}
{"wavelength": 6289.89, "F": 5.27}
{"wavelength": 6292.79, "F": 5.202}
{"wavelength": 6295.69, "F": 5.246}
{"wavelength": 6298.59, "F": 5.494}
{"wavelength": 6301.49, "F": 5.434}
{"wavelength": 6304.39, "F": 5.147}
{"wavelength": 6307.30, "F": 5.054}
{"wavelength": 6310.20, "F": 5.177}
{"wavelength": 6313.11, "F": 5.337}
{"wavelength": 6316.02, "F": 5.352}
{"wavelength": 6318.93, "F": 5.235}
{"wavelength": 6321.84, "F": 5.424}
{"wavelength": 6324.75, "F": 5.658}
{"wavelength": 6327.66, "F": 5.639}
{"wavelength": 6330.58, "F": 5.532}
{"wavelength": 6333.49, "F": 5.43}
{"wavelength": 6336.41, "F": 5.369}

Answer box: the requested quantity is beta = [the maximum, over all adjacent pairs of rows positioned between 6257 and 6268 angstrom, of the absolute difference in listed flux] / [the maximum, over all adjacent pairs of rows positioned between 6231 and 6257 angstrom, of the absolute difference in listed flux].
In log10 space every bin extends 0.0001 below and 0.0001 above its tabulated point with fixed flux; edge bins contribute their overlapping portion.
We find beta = 0.72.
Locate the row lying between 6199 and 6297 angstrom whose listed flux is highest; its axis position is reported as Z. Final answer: 6200.74 angstrom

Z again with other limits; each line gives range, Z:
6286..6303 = 6298.59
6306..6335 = 6324.75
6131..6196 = 6186.48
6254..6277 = 6272.54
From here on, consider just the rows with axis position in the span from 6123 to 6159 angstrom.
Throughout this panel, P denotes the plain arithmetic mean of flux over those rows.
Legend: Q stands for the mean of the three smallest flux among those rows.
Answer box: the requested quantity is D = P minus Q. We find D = 0.23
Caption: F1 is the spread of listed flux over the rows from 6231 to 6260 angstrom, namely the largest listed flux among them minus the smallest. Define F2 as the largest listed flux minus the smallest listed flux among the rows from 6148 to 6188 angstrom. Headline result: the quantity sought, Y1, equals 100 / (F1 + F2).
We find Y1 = 60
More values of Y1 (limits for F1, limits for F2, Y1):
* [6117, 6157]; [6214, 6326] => 68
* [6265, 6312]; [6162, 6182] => 97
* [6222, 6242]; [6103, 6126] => 91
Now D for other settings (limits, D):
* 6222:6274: 0.36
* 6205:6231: 0.28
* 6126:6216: 0.34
